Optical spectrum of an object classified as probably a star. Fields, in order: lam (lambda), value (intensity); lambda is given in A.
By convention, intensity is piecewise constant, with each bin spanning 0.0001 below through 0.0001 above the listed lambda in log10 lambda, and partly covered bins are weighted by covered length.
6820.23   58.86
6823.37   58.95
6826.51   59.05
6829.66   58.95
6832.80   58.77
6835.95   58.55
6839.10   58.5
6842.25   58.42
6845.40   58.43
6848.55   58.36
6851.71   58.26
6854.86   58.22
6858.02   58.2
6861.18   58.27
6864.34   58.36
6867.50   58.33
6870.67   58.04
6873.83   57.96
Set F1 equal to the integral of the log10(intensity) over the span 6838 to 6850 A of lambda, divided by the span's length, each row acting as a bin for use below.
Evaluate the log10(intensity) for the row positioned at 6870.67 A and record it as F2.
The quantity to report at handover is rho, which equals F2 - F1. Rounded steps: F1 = 1.77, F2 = 1.76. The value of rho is -0.004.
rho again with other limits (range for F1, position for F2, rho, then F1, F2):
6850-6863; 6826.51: 0.006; 1.76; 1.77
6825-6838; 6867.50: -0.003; 1.77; 1.77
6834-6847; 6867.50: -0.001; 1.77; 1.77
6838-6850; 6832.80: 0.002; 1.77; 1.77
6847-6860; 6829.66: 0.006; 1.76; 1.77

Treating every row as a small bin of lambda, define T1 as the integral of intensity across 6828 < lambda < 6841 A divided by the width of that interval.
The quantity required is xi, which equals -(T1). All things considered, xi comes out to -58.67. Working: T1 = 58.7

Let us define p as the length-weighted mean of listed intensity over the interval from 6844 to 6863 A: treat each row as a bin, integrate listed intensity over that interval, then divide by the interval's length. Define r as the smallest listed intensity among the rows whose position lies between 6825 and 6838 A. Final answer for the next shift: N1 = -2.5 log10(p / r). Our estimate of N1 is 0.005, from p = 58.3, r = 58.55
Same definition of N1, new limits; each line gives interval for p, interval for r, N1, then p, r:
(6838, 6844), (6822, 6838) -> 0.001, 58.5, 58.55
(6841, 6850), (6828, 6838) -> 0.002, 58.4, 58.55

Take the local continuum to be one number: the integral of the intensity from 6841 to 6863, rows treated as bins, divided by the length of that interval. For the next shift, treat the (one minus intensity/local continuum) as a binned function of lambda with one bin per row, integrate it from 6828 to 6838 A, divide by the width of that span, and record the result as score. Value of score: -0.0074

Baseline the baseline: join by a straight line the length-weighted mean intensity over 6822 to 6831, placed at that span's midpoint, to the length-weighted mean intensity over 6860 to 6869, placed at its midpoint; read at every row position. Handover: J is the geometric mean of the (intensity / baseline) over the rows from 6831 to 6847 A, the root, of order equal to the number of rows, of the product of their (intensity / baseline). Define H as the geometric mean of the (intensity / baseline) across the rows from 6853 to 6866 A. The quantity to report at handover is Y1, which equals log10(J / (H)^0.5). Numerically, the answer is -0.0011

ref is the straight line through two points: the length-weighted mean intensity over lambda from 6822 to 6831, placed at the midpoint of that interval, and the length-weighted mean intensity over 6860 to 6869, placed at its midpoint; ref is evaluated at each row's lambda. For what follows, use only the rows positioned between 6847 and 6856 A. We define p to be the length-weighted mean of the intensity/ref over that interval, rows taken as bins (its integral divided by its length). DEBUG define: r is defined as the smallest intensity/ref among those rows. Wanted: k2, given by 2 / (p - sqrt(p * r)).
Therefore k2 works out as 9568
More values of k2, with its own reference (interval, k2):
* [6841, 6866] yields 2514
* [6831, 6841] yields 3227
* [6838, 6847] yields 3712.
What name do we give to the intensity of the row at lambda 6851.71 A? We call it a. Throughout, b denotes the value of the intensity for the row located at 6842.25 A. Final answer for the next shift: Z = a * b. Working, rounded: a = 58.26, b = 58.42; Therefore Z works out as 3404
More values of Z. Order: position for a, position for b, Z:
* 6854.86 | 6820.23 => 3427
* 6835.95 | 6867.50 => 3415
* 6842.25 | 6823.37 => 3444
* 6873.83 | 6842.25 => 3386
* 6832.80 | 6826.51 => 3470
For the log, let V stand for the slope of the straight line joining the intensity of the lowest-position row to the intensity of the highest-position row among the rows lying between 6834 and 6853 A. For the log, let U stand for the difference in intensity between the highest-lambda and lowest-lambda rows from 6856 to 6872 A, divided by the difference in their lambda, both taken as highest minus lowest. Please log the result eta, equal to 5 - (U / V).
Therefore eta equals 4.3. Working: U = -0.0126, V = -0.018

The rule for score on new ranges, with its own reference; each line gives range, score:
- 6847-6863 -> 0.0009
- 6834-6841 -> -0.0038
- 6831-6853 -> -0.0028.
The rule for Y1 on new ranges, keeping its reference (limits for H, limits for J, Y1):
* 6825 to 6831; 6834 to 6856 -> -0.0022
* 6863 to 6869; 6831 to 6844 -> -0.0018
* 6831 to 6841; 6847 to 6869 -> -0.0004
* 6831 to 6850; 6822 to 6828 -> 0.0009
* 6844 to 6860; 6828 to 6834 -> 0.0007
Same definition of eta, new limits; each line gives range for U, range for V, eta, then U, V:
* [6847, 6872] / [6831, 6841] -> 4.7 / -0.0145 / -0.043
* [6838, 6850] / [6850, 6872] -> 3.7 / -0.0148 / -0.012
